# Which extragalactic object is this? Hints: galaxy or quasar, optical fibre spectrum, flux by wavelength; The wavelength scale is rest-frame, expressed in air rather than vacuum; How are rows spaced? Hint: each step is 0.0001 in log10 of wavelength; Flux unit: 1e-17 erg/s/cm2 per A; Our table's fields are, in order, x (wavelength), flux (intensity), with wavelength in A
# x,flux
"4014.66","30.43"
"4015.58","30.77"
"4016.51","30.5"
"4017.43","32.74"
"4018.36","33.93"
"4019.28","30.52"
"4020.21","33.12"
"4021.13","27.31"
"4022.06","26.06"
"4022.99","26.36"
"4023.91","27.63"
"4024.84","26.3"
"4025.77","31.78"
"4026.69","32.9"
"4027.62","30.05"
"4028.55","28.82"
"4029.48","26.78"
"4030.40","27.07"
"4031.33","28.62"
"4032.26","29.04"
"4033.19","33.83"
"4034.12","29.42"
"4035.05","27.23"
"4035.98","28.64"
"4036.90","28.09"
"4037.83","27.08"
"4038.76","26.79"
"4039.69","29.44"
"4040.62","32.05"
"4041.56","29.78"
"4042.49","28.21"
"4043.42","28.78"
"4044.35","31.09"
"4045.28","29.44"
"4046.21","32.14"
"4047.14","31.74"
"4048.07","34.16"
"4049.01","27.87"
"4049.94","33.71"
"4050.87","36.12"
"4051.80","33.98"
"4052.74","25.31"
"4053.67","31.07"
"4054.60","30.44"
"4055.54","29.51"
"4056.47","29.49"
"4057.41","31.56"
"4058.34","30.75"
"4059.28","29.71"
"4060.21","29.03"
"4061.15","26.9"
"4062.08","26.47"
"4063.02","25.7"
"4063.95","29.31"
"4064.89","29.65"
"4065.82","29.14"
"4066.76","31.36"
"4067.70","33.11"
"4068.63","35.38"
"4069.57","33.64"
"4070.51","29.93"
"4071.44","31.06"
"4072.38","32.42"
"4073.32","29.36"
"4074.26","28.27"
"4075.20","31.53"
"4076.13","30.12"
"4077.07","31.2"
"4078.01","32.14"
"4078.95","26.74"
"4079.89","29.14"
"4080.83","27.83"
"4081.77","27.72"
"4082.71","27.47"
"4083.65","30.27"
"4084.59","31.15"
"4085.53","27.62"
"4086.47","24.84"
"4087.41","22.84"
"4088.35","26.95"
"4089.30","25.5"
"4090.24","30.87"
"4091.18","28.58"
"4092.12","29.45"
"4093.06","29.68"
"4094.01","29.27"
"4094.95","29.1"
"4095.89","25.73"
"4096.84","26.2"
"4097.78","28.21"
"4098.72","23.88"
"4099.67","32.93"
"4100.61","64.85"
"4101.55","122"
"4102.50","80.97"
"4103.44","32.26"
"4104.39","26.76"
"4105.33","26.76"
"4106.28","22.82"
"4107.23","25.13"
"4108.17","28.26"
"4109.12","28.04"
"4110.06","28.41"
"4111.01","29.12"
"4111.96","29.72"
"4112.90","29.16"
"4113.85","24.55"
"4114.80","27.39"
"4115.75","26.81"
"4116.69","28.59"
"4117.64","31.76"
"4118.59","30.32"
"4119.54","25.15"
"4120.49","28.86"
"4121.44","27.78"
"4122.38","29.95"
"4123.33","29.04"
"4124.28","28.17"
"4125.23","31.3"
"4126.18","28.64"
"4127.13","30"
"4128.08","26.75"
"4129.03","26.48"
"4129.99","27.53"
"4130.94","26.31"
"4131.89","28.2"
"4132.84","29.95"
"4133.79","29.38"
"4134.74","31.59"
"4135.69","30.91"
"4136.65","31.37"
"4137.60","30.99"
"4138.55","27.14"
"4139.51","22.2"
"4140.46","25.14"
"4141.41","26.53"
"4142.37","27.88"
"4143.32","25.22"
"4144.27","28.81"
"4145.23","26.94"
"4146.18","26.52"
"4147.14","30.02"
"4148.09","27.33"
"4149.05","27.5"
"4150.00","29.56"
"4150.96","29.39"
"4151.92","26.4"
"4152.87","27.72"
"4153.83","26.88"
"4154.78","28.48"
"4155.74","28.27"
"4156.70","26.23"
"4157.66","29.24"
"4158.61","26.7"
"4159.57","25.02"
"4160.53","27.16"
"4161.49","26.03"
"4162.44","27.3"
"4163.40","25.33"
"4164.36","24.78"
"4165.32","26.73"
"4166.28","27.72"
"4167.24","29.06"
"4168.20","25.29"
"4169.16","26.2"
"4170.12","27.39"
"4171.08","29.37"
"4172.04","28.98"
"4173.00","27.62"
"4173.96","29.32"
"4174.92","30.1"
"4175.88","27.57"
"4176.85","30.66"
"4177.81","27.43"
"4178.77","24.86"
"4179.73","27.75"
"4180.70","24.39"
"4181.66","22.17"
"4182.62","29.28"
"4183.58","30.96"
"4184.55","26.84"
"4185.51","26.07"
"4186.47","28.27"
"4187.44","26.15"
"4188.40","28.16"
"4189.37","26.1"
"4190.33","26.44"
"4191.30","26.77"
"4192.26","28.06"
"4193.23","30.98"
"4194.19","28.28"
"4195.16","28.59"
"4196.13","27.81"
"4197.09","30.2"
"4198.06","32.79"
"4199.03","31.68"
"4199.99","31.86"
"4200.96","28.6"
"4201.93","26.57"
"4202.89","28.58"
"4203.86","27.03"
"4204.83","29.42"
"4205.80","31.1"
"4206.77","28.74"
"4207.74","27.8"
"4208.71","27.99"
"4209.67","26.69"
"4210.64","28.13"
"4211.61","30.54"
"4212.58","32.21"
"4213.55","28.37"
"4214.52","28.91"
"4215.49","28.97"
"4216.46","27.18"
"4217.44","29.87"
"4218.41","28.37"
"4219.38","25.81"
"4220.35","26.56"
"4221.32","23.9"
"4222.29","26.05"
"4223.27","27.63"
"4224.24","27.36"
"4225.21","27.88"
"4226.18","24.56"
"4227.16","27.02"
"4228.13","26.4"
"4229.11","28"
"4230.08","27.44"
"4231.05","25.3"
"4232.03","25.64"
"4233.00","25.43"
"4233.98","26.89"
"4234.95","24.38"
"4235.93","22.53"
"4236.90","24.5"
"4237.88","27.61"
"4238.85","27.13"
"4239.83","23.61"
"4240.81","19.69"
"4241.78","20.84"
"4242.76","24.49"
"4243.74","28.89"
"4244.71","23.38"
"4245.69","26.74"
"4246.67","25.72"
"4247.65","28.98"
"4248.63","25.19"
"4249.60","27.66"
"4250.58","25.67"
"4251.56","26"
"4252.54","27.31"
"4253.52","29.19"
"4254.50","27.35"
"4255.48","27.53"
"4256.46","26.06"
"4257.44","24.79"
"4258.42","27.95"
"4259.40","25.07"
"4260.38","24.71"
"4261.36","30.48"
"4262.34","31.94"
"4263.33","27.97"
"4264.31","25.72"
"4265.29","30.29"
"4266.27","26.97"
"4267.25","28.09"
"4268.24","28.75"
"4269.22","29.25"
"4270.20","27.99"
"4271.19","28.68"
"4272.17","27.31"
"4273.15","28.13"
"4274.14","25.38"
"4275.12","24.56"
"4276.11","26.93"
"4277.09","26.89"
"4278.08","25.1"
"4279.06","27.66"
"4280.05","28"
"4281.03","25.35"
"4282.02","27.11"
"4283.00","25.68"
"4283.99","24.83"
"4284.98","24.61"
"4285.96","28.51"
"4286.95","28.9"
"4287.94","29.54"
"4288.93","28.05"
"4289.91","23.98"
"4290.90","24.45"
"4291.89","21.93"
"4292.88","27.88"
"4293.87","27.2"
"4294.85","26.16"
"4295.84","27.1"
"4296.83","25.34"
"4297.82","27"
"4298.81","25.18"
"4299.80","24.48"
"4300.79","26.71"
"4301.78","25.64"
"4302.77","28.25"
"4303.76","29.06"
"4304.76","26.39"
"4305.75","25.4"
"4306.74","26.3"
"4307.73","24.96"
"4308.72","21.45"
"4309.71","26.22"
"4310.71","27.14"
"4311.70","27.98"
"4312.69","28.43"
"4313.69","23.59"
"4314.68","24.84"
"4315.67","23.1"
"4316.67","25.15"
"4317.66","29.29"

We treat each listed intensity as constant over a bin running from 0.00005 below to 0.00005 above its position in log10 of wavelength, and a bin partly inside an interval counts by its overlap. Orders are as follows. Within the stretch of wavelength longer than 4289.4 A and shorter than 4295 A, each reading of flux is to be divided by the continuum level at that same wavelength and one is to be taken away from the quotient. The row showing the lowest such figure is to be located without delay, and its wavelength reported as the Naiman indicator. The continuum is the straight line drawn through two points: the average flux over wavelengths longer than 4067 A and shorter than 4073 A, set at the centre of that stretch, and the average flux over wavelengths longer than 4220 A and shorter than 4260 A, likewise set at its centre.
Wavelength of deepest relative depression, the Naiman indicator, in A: 4291.89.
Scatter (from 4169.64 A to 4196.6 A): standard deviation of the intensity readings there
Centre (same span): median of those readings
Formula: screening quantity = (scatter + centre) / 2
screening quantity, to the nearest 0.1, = 14.9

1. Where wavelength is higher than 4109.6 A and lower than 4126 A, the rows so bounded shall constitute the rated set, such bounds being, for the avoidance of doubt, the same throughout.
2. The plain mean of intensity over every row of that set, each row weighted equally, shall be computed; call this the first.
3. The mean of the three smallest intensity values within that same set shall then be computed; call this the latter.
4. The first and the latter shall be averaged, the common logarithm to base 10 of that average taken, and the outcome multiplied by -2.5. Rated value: -3.58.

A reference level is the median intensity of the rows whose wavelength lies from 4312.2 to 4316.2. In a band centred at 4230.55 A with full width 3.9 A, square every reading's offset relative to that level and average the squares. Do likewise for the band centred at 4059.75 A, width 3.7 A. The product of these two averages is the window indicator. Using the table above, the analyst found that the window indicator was 180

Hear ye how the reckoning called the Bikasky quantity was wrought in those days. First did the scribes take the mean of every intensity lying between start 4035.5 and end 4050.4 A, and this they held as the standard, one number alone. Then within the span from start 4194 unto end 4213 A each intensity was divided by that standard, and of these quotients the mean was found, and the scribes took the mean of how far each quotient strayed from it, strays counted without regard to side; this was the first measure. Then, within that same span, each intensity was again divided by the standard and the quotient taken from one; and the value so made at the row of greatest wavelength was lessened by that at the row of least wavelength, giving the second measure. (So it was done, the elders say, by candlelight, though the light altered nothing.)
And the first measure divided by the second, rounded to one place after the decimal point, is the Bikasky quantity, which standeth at -0.4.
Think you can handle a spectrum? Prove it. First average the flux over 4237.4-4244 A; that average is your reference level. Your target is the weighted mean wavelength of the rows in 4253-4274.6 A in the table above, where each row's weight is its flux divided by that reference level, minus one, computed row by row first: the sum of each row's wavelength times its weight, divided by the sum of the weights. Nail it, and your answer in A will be 4264.2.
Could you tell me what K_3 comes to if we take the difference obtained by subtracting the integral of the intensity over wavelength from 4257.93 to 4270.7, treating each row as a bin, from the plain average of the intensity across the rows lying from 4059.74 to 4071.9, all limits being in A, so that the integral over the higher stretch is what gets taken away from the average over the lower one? -329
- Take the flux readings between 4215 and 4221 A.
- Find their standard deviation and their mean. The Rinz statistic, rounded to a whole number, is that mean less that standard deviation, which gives 26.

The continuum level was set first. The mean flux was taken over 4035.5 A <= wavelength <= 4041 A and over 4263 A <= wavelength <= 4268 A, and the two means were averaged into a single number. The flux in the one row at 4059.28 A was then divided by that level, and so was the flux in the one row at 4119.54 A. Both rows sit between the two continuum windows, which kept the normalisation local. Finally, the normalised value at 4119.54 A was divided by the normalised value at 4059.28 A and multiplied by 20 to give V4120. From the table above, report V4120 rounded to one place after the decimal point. 16.9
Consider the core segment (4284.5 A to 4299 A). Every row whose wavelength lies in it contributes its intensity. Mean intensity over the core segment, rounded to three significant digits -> 26.4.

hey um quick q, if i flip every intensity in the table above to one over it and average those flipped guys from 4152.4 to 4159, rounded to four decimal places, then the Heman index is 0.0362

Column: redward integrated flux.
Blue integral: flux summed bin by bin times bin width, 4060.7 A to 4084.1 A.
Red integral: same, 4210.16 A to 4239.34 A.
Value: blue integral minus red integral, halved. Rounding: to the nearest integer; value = -45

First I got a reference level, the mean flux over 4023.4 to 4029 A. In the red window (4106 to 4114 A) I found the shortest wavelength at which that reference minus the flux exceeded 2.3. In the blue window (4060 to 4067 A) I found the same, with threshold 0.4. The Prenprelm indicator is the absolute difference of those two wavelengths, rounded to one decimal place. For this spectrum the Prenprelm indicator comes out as 46.1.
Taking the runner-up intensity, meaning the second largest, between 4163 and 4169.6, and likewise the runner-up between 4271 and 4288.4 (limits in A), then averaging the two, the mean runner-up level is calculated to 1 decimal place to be 28.3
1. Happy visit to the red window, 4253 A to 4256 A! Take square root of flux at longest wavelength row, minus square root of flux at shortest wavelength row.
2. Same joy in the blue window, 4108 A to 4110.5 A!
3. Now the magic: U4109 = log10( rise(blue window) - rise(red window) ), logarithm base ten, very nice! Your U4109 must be -0.77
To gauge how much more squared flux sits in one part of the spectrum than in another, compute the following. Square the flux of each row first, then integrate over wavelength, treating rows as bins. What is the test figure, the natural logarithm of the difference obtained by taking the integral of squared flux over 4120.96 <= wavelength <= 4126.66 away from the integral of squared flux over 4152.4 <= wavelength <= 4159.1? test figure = 5.6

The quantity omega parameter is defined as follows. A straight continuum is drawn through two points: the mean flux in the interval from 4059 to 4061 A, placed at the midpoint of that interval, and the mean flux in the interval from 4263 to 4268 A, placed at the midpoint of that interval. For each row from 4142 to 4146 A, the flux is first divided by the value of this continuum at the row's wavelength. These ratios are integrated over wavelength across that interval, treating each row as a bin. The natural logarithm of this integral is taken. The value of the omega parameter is 1.3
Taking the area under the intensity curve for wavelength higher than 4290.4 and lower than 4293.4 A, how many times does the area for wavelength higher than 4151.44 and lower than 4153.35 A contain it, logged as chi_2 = 0.7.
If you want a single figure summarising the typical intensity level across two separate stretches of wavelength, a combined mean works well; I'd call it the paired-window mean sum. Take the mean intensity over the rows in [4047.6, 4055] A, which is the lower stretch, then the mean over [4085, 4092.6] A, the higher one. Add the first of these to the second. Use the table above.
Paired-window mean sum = 59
